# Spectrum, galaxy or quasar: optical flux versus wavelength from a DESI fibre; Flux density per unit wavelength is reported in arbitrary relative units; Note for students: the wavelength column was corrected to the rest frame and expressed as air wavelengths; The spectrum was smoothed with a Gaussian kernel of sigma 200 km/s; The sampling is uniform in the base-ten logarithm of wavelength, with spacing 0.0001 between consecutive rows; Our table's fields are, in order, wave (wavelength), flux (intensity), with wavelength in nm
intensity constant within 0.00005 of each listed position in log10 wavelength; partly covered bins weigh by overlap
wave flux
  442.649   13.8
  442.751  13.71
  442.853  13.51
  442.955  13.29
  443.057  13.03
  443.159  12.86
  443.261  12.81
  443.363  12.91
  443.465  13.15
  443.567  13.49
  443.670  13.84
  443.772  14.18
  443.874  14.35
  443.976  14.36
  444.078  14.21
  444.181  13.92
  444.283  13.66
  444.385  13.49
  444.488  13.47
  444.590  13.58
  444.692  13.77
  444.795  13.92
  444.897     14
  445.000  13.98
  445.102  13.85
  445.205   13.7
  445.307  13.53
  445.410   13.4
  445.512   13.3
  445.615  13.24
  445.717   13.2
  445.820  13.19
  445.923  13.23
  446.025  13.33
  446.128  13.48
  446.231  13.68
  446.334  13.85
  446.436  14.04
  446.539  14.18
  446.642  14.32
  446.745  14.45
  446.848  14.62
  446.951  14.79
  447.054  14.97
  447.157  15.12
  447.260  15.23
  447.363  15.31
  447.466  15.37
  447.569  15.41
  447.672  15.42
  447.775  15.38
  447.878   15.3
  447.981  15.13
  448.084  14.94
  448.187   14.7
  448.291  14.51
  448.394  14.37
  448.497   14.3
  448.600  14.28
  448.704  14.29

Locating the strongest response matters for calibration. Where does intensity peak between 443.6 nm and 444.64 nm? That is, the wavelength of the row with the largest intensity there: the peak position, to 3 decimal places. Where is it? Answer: 443.976 nm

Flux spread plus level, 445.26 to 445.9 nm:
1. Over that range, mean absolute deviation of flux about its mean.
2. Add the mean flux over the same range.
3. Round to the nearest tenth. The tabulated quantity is 13.4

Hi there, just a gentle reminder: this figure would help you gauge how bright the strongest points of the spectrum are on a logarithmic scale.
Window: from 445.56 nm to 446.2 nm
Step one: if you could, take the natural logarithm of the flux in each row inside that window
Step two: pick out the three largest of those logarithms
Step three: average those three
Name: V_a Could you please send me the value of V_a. 2.59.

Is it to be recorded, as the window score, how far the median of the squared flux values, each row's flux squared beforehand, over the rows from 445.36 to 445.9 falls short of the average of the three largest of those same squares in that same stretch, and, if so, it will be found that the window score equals 1.95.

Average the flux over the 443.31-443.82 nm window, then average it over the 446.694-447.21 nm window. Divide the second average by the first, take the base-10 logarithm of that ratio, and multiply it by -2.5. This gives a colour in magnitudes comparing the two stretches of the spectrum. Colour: -0.10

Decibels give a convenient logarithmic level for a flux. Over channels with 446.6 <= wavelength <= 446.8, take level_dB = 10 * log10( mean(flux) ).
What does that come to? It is 11.6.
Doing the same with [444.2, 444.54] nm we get 11.3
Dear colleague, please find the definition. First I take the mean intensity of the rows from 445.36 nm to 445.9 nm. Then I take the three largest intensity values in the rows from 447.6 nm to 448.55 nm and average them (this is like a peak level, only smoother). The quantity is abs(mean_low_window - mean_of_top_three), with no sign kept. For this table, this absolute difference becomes 2.1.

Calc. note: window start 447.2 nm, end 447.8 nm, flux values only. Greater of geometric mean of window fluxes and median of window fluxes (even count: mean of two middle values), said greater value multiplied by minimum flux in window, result 234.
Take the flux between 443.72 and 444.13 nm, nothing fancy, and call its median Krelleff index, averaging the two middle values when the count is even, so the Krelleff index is 14.3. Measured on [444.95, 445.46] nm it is 13.7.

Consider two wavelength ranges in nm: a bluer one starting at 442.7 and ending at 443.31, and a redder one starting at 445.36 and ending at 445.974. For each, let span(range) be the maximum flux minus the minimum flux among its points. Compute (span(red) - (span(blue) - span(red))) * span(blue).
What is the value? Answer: -0.43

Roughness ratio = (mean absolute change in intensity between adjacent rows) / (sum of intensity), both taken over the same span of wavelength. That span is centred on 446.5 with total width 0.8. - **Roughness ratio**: 0.0014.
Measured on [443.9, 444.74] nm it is 0.0015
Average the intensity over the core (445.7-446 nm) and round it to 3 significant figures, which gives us 13.2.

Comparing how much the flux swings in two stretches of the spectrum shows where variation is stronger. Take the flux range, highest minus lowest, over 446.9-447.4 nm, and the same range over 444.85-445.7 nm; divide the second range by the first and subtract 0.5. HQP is 1.0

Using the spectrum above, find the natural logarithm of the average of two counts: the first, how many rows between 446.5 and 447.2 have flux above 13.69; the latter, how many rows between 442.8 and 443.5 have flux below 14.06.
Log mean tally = 1.95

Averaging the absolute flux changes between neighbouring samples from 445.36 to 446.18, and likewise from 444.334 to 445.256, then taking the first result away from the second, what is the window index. 0.03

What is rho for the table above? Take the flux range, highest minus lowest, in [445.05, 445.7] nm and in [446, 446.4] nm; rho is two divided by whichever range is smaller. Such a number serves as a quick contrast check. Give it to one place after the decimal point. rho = 3.8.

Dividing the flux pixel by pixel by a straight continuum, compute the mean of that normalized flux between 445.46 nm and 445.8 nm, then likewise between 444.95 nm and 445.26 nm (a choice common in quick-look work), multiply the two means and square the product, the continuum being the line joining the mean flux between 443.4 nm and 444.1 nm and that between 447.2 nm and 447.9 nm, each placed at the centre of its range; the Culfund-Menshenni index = 0.76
